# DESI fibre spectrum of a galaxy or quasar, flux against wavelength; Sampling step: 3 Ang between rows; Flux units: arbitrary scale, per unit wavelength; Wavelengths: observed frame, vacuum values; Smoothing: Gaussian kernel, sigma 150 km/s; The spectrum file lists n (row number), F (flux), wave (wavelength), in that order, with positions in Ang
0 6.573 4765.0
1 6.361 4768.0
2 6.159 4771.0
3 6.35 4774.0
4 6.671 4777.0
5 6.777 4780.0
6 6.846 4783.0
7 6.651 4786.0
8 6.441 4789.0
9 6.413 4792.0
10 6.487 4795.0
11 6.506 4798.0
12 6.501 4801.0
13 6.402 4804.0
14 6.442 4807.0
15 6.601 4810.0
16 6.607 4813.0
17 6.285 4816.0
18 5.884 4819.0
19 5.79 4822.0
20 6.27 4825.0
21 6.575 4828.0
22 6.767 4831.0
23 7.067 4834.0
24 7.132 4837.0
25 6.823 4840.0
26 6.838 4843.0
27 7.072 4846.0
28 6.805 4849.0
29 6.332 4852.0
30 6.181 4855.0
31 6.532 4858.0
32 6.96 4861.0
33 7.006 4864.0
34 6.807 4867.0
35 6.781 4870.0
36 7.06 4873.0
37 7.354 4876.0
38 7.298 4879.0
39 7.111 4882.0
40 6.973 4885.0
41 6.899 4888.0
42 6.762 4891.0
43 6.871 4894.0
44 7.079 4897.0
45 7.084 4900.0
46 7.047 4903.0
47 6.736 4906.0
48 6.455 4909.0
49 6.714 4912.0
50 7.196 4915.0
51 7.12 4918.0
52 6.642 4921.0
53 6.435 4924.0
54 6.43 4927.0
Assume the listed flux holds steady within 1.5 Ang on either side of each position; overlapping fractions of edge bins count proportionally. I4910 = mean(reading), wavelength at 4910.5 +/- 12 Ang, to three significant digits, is 6.87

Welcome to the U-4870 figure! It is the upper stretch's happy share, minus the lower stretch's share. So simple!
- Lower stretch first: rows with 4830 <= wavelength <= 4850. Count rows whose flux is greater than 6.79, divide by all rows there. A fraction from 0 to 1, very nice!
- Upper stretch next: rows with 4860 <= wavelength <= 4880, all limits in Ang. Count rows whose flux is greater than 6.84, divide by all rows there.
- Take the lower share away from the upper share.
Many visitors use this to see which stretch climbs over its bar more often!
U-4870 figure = -0.14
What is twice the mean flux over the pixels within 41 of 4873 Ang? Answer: 13.8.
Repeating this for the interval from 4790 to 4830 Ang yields 12.7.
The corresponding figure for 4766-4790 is 13.1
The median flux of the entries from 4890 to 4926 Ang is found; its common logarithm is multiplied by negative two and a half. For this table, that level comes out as -2.08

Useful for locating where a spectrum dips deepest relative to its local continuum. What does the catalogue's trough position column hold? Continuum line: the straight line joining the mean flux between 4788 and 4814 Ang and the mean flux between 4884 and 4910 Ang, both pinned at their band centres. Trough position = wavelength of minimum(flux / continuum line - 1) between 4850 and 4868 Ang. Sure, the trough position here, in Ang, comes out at 4855.0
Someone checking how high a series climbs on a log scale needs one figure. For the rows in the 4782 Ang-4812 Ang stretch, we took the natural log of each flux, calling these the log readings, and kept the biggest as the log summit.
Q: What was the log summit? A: 1.924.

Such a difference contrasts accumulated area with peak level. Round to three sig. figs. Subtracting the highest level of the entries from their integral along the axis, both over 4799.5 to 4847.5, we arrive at 308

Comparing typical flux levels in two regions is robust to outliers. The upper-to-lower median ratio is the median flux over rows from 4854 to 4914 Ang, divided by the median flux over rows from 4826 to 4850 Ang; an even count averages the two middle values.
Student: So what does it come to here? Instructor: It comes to 1.014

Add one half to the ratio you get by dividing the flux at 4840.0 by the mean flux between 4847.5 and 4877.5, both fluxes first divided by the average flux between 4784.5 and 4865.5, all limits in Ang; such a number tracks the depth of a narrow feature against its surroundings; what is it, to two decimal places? 1.51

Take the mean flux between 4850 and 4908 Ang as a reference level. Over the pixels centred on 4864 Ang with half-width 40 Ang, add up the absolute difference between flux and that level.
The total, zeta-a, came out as 5.9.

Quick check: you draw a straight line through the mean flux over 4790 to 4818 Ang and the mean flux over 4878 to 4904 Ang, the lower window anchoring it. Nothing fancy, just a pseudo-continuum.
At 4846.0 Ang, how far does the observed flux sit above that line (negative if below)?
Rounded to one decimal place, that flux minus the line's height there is 0.3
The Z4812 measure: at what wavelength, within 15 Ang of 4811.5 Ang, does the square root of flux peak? 4813.0 Ang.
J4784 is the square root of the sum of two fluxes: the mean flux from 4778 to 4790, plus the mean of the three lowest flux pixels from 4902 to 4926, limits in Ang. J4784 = 3.63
